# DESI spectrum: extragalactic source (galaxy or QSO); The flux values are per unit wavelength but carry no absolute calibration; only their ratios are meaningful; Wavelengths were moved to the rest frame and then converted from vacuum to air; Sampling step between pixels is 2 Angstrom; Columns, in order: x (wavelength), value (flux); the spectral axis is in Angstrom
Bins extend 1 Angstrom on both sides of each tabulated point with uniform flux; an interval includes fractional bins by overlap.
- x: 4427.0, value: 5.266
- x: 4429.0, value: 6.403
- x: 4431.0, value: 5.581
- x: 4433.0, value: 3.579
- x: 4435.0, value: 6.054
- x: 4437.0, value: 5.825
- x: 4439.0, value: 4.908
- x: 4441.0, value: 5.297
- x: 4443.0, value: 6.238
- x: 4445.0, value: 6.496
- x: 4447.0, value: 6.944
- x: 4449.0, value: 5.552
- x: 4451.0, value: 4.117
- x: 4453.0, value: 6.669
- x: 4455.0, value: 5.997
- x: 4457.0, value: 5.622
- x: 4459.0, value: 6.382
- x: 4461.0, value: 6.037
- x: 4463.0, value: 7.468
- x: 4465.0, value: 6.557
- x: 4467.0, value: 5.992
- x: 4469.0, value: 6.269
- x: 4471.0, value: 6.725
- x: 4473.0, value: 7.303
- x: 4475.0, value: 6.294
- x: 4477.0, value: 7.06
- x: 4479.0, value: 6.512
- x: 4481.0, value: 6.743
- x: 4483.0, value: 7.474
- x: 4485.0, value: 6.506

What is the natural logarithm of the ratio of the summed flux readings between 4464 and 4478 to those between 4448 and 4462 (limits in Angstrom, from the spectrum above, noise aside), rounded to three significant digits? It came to 0.135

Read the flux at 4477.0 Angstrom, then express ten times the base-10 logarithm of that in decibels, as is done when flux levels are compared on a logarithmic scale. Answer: 8.49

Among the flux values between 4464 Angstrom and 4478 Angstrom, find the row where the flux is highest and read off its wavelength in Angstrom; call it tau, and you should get 4473.0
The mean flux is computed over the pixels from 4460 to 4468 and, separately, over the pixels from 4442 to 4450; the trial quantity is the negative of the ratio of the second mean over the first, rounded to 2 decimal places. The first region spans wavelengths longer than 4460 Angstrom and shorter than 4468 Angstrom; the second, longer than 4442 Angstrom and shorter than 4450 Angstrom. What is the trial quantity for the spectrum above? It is -0.97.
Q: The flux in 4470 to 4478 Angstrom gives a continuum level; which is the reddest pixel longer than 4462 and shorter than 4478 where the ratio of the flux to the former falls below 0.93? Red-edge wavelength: 4475.0 Angstrom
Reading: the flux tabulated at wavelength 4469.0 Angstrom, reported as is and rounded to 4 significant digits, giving 6.269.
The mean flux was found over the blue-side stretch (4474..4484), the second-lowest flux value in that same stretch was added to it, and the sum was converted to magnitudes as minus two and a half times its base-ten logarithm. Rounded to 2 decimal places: -2.81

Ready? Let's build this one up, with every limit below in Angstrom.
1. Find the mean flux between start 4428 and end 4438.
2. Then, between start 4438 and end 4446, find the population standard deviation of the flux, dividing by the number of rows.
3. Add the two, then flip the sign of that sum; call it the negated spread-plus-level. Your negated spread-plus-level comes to -6.1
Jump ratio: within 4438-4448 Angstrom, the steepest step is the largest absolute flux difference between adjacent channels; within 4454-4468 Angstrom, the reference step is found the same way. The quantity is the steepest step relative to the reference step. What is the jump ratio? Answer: 0.7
